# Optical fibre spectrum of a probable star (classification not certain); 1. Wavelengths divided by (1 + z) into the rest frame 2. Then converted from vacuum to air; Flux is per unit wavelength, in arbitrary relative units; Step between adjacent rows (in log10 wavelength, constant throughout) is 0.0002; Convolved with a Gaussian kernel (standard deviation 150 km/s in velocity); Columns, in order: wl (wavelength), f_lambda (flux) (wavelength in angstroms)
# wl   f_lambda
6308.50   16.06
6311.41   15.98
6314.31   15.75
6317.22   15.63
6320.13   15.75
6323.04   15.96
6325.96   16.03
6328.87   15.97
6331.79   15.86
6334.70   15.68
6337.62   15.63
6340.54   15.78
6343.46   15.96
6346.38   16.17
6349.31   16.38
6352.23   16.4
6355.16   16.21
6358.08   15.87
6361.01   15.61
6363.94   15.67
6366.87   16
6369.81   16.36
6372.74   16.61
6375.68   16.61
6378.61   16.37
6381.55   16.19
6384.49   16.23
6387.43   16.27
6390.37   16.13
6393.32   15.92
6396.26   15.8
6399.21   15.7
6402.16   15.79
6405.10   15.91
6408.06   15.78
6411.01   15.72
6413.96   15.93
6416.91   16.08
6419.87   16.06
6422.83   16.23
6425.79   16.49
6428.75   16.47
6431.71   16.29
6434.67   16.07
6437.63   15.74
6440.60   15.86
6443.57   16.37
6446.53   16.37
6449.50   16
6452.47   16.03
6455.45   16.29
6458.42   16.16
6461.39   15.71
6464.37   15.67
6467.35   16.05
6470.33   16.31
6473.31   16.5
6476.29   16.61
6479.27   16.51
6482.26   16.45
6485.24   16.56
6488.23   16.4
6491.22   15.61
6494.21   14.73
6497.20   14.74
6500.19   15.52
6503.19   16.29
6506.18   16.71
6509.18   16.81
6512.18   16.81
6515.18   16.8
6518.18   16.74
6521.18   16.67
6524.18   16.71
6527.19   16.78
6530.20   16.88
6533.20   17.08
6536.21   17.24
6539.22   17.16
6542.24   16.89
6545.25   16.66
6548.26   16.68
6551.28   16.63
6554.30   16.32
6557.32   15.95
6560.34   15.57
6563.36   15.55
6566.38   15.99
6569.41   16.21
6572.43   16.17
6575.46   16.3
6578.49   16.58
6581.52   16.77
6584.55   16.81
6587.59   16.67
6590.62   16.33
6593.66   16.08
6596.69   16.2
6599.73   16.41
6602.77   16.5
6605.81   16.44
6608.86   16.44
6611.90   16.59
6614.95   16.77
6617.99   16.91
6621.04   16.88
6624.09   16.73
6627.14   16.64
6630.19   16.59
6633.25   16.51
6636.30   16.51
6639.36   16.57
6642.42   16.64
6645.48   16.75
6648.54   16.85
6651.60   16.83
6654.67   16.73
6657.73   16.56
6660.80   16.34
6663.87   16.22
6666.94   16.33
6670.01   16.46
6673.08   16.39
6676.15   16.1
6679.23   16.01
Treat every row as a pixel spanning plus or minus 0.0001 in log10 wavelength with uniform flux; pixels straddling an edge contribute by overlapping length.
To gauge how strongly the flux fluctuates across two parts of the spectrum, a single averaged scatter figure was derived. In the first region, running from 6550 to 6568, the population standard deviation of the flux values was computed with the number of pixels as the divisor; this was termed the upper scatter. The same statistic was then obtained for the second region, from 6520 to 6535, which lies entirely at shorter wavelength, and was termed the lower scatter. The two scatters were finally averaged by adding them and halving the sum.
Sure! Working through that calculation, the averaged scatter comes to 0.266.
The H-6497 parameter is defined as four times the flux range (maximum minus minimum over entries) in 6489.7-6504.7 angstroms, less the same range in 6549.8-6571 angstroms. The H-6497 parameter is 5.2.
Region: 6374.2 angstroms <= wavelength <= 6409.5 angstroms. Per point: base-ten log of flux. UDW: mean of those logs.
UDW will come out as 1.21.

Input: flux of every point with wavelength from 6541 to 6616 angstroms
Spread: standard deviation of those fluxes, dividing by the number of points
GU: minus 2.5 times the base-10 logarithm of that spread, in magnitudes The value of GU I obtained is 1.1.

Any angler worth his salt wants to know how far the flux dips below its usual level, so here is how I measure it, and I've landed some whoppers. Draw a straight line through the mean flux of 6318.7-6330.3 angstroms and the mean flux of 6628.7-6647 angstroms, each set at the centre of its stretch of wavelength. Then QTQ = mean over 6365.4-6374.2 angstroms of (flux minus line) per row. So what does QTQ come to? 0.3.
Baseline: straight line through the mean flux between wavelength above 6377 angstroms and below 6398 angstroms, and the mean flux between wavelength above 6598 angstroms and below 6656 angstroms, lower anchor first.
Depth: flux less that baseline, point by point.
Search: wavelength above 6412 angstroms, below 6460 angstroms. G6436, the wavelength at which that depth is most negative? 6437.63 angstroms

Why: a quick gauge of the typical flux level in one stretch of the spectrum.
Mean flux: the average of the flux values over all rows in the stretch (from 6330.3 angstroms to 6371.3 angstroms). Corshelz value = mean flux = 16.0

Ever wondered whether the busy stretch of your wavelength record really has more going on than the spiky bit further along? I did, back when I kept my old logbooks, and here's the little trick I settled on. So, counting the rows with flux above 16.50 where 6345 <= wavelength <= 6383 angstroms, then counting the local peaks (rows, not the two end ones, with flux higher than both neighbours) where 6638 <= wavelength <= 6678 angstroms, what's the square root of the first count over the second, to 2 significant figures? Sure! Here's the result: 1.0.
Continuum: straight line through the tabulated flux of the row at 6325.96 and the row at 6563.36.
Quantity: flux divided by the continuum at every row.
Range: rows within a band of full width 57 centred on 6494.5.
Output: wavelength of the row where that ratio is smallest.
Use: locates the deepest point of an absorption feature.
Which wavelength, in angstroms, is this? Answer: 6494.21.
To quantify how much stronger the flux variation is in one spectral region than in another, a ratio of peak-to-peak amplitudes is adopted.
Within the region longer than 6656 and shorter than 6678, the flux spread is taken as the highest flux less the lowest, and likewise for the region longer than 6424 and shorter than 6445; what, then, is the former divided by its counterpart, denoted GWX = 0.61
